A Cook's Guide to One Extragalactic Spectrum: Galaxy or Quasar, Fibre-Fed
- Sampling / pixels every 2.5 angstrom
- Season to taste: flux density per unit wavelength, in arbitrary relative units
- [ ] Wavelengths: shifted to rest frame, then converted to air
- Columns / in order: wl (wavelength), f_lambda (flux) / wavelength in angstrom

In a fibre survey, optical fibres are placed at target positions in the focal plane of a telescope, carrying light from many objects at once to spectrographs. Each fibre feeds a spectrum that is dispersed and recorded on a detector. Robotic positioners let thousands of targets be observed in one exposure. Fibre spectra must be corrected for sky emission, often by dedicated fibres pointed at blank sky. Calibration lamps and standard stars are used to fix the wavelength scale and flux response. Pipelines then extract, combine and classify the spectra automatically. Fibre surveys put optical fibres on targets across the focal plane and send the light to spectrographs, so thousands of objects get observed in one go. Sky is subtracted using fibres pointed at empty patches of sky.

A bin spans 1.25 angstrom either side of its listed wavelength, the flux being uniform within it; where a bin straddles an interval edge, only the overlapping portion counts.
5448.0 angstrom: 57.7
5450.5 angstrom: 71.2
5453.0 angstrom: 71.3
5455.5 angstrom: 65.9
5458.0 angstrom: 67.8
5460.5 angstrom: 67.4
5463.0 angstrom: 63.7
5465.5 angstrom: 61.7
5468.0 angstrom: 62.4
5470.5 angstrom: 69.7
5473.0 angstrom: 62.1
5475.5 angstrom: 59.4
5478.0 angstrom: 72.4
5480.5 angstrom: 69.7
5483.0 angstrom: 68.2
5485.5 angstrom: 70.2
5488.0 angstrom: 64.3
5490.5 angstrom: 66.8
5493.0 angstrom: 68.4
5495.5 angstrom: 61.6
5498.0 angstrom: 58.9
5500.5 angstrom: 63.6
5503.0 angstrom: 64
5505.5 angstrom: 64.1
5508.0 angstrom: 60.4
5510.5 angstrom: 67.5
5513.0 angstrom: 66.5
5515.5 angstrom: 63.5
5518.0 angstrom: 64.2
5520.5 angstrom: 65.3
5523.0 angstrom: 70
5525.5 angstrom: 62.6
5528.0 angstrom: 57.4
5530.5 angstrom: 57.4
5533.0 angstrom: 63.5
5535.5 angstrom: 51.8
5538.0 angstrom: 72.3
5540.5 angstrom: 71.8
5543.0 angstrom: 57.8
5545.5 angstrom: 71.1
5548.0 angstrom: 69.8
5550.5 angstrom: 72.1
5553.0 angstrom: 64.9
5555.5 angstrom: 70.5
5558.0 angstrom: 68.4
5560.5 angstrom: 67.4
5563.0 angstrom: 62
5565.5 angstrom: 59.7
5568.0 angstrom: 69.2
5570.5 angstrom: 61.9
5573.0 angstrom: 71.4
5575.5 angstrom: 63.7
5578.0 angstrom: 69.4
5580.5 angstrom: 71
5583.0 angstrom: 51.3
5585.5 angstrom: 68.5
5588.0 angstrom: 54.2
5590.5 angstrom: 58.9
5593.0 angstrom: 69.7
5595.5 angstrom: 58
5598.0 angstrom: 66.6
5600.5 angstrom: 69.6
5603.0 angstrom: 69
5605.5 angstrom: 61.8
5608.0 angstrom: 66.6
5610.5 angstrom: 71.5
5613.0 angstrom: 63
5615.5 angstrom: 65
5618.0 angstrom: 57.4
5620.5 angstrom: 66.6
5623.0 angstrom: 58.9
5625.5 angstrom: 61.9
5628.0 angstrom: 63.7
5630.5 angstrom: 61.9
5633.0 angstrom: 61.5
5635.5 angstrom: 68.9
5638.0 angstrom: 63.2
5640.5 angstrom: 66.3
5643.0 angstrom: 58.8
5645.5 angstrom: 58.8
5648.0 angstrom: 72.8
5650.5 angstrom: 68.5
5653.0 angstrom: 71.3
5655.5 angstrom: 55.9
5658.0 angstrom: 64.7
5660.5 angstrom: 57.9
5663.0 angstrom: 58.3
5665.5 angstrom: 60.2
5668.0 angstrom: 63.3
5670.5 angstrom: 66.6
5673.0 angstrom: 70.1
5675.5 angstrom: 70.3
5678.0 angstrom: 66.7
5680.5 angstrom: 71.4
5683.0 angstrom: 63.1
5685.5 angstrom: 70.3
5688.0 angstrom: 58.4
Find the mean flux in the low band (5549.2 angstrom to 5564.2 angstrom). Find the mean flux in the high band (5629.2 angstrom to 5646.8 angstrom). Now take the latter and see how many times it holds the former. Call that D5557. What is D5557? 0.929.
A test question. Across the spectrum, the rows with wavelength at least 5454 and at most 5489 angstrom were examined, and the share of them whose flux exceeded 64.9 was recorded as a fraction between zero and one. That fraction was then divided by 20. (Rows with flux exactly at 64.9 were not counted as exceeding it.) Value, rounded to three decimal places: 0.029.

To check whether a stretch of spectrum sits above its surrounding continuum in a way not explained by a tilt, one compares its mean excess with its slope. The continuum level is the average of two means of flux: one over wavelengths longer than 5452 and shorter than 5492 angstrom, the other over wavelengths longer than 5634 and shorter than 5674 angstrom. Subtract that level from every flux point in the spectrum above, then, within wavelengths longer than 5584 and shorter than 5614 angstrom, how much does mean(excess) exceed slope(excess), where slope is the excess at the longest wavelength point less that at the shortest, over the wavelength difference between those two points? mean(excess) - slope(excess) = -0.3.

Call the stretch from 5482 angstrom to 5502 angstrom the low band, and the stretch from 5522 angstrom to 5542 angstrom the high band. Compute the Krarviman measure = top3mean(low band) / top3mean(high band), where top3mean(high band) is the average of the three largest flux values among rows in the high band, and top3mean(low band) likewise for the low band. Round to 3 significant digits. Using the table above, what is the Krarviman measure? 0.966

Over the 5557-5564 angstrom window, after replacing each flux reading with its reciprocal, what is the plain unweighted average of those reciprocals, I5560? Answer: 0.0152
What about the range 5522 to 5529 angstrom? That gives 0.0159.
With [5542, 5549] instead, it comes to 0.0152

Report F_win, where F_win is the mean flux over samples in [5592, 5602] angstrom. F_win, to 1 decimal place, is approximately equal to 66.0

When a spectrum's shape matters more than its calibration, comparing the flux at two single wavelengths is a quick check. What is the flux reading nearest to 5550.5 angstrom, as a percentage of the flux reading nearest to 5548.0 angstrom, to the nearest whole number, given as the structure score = 103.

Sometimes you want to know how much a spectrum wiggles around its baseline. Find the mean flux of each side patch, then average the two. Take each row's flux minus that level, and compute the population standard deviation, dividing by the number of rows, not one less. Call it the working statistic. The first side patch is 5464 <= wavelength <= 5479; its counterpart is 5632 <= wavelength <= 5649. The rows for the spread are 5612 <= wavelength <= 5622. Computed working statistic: 3.5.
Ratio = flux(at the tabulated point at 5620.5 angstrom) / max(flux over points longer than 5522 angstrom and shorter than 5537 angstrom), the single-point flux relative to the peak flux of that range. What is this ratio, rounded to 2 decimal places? 0.95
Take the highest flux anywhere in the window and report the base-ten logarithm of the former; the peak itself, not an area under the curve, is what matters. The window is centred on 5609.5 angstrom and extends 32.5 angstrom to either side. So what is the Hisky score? 1.85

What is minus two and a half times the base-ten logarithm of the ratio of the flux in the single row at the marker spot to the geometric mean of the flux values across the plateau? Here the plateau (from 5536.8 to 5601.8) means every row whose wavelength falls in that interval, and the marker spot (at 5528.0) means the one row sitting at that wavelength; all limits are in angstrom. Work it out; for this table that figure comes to 0.14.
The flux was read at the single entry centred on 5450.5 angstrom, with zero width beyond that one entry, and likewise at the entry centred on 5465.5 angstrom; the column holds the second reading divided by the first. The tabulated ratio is 0.87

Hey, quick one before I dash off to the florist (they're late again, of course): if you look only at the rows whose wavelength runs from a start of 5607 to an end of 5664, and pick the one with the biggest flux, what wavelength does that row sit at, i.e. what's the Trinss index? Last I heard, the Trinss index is 5648.0 angstrom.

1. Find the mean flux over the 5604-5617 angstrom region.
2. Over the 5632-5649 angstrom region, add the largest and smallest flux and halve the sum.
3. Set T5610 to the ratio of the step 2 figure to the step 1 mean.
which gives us 1.00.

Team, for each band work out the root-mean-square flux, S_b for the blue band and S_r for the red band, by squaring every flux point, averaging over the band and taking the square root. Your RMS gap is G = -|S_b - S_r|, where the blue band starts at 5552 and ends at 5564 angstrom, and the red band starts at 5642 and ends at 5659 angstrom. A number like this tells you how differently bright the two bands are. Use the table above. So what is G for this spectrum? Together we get -2.0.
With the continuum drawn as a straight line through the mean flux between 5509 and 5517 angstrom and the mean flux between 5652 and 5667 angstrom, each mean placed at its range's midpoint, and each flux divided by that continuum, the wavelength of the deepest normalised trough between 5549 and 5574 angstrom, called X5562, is 5565.5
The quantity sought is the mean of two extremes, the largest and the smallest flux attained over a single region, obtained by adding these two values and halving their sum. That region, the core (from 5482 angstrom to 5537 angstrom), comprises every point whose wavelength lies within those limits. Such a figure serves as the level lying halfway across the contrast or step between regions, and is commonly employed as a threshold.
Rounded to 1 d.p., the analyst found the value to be 61.0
